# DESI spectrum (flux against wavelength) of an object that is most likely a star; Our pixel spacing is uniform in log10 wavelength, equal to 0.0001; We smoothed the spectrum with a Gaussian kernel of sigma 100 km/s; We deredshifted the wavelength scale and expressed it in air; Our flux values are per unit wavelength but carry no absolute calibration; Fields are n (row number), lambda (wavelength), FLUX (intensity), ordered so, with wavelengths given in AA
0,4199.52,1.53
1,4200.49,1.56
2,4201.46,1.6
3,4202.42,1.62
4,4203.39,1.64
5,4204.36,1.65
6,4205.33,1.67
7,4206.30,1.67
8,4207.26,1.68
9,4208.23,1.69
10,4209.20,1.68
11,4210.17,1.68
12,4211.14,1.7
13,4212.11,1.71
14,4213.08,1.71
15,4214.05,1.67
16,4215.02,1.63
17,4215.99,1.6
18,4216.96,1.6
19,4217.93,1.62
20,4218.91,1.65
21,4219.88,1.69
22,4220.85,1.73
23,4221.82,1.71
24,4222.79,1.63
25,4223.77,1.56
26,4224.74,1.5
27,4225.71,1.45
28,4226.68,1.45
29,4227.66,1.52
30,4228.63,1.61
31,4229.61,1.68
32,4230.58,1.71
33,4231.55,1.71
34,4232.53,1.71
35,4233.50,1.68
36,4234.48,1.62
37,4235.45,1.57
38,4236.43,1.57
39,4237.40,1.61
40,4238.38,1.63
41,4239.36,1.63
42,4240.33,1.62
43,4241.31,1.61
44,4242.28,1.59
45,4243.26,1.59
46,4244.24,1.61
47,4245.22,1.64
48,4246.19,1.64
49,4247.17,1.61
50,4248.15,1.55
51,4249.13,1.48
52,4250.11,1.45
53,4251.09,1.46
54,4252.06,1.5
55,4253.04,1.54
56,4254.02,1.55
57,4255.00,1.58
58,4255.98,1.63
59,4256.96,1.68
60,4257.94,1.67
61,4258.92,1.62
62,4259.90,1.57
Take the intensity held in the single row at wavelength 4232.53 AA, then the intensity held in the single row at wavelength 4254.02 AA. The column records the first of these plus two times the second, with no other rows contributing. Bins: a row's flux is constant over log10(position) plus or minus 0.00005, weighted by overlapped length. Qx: 4.81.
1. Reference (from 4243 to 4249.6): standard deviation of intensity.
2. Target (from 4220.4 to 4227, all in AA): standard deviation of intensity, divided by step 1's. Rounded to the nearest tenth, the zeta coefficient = 2.1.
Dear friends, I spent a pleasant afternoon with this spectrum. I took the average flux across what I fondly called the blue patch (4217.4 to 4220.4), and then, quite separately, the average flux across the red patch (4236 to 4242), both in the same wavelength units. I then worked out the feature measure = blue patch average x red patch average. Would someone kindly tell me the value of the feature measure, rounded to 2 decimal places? 2.66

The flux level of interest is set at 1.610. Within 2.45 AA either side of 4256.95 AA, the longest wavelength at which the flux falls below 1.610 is 4255.00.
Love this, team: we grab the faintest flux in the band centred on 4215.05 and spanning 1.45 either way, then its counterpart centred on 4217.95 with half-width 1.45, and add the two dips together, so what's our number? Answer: 3.20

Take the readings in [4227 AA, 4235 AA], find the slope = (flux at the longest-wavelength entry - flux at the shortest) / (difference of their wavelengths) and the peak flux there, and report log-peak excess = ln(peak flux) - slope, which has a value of 0.52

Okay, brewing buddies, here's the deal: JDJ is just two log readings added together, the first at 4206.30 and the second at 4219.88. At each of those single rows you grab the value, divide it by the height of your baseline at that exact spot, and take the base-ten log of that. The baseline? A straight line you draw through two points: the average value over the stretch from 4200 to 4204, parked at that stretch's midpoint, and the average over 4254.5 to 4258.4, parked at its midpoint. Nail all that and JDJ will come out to 0.04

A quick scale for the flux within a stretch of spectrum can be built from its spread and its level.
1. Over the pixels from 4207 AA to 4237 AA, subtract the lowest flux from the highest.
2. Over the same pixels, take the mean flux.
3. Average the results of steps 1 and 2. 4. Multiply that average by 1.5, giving 1.44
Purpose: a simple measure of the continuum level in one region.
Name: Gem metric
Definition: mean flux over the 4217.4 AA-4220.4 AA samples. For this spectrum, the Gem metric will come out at 1.65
